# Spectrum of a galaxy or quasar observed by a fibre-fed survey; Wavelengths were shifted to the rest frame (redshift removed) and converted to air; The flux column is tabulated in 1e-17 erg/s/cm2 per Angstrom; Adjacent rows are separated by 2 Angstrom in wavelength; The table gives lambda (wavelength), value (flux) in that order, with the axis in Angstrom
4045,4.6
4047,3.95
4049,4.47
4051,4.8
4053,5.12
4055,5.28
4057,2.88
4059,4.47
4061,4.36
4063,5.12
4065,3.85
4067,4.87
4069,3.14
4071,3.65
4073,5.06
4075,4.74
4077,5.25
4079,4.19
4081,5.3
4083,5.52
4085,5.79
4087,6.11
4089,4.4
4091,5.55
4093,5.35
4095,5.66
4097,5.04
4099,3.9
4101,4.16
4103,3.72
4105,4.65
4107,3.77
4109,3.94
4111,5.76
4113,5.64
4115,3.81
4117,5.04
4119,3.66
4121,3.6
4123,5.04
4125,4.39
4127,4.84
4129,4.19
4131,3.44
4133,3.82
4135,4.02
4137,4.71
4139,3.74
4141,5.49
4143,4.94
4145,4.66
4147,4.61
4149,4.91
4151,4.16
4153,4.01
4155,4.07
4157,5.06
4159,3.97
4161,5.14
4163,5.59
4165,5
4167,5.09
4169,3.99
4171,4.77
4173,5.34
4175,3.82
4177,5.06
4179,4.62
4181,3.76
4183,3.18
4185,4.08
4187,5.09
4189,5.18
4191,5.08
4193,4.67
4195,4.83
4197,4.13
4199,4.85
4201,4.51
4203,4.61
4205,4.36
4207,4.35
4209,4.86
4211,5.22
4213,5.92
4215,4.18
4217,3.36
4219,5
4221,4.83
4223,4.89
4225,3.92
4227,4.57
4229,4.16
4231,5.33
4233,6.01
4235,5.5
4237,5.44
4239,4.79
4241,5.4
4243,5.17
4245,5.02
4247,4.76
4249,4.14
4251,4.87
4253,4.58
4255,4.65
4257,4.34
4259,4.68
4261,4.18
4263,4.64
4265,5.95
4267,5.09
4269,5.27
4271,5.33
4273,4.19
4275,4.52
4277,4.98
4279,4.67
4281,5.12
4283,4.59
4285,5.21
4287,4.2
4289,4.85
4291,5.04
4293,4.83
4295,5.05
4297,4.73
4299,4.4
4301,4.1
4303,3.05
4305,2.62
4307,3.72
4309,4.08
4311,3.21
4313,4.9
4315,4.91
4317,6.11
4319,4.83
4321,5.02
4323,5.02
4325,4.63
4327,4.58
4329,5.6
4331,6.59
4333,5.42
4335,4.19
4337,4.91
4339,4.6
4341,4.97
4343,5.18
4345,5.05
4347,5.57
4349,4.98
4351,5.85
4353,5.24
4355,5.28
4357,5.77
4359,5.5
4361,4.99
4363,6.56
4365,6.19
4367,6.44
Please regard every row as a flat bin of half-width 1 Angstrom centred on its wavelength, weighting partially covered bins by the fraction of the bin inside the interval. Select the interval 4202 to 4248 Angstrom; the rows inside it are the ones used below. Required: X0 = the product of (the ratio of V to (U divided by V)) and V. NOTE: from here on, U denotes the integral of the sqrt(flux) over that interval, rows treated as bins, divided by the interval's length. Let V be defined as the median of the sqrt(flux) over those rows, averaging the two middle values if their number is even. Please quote 4.9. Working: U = 2.20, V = 2.20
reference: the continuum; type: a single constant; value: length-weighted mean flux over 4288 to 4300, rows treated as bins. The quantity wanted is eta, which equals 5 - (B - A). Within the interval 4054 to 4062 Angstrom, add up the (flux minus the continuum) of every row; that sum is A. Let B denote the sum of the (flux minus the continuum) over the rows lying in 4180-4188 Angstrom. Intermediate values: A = -2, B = -3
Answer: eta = 5.9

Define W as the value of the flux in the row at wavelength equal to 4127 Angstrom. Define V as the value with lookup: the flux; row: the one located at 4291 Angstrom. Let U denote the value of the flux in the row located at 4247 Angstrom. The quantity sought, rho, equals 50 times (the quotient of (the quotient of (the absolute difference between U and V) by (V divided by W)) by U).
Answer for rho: 3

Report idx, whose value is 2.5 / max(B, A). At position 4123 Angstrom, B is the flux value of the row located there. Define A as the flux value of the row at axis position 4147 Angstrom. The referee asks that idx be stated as 0.50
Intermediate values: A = 4.61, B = 5.04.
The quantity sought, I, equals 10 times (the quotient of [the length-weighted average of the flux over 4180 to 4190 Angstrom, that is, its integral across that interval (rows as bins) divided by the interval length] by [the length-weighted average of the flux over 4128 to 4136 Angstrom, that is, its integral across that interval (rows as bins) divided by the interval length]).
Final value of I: 11.0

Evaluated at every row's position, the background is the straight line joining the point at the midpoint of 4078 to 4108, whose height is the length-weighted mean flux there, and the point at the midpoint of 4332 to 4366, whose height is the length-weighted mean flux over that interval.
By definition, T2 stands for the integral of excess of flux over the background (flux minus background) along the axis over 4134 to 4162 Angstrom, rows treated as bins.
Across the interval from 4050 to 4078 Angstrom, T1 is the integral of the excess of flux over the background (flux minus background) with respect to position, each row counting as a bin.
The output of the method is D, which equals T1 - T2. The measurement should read 2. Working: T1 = -10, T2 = -12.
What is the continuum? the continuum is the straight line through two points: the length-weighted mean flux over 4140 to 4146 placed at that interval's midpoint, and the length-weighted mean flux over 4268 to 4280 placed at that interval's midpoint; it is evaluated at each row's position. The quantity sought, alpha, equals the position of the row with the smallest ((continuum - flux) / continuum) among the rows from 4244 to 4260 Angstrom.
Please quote 4245 Angstrom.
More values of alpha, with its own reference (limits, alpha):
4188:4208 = 4189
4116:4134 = 4123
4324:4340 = 4331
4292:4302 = 4295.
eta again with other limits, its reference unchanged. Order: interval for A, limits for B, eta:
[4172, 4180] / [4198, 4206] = 5.5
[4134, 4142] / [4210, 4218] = 4.3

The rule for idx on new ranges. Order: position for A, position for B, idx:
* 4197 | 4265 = 0.42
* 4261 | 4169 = 0.60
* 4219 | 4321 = 0.50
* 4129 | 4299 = 0.57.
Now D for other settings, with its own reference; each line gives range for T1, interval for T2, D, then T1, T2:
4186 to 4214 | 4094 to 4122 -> 6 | -6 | -12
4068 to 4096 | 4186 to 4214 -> 10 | 3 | -6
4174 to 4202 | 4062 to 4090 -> -14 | -15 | -2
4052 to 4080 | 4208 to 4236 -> -4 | -11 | -7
